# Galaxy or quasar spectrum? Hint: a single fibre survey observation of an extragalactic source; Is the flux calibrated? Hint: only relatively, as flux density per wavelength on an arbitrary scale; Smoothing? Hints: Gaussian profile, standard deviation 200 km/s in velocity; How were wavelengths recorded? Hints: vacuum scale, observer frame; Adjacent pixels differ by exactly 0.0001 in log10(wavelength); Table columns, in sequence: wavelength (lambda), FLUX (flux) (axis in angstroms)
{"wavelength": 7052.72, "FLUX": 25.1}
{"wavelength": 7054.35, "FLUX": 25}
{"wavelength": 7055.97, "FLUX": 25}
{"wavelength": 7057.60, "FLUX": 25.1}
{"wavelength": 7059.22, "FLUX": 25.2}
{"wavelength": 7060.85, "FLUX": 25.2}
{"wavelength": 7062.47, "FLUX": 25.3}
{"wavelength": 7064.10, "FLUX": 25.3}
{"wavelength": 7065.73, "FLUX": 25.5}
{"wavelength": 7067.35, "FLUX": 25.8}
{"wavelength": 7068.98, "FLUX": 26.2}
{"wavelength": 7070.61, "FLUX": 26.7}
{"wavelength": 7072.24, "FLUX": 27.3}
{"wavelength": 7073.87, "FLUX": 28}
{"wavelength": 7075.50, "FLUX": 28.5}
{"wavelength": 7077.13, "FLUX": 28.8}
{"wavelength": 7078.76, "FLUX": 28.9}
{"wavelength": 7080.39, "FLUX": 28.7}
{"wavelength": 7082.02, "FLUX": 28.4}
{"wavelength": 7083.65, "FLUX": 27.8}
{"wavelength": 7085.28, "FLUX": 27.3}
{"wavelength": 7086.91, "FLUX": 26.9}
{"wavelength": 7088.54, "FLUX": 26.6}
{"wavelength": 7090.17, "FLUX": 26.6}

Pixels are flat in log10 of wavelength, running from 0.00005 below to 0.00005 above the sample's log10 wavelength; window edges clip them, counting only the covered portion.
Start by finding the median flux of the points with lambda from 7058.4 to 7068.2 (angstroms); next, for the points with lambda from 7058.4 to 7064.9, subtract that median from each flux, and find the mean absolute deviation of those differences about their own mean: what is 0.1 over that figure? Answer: 2.00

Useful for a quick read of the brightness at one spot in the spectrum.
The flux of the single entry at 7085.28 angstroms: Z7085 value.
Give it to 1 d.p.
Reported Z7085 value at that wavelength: 27.3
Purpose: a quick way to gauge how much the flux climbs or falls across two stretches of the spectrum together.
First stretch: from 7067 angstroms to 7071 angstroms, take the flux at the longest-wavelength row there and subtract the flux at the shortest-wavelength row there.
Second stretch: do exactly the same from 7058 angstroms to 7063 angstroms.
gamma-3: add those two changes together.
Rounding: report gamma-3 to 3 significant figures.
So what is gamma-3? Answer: 1.00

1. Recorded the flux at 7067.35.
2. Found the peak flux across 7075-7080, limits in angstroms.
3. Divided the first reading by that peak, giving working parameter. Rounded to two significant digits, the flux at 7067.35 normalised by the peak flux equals 0.89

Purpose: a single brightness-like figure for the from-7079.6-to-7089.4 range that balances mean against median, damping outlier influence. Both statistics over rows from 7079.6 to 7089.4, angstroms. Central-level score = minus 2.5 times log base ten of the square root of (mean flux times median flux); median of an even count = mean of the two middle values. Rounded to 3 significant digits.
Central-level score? -3.60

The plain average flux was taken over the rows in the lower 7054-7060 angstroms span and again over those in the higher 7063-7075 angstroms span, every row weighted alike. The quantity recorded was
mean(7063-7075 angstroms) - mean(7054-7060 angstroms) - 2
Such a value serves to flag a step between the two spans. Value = -0.7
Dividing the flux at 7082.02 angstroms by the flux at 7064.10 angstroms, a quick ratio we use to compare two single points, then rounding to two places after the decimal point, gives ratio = 1.12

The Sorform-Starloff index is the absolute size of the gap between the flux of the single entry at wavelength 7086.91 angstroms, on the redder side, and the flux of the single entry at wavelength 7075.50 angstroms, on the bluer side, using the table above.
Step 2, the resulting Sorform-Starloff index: 1.6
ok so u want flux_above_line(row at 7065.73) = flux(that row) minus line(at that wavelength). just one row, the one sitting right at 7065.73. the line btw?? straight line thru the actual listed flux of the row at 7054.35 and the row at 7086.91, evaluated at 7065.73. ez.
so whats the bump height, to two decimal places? -0.16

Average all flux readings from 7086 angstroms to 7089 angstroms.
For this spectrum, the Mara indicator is 26.8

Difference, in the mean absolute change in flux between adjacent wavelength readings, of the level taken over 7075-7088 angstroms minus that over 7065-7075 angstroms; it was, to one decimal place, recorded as -0.2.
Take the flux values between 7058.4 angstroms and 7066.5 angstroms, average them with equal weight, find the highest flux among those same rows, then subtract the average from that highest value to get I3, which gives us 0.20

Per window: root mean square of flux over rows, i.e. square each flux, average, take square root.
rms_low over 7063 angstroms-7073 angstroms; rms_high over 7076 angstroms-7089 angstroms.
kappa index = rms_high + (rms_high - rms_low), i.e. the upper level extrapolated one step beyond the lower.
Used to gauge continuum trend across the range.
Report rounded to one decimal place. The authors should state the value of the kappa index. 29.7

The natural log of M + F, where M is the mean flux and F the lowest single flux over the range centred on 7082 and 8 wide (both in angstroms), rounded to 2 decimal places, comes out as 4.02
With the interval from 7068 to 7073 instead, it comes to 3.97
